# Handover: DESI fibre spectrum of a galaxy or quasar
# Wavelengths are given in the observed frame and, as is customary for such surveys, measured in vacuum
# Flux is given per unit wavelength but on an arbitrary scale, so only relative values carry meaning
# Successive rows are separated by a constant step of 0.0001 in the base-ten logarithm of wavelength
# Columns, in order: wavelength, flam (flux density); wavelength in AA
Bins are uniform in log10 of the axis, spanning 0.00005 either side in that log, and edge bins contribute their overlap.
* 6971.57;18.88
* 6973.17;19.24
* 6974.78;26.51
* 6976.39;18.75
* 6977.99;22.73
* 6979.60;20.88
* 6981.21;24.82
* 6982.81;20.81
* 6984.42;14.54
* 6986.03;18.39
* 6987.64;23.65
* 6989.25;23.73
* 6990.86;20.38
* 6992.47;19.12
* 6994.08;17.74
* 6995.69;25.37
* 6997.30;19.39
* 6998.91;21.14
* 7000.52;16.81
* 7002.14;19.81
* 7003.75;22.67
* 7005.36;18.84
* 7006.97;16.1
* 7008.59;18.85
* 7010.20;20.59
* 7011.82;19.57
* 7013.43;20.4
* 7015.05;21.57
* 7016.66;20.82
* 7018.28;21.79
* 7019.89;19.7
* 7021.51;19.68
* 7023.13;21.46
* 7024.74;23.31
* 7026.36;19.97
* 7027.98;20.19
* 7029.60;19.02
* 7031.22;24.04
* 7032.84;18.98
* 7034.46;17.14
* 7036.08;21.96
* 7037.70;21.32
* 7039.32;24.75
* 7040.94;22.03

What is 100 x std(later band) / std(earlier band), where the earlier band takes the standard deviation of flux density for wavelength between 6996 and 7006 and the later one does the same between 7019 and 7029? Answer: 71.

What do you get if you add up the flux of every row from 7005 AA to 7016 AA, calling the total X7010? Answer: 136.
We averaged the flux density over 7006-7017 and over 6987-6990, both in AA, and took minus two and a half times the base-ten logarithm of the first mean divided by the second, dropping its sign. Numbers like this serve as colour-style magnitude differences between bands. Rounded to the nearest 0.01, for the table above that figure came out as 0.20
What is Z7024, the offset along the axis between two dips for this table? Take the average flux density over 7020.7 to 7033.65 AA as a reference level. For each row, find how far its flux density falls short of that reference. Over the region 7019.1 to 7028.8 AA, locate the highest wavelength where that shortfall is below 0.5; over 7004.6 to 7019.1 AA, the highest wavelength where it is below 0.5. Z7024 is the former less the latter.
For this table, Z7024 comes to 6.5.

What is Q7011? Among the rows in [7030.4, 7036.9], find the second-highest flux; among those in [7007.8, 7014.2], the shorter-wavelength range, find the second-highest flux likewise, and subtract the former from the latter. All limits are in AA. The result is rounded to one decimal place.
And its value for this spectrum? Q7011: -1.6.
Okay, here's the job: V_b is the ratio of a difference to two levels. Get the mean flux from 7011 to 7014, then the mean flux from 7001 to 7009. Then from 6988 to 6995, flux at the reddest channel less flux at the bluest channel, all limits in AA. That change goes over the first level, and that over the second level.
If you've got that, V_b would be -0.016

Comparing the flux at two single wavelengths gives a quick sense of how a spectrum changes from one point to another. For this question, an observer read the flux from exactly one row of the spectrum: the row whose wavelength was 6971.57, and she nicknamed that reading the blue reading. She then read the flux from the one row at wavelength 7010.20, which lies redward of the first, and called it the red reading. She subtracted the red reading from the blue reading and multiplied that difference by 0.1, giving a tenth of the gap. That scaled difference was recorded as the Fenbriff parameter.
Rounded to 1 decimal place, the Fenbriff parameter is -0.2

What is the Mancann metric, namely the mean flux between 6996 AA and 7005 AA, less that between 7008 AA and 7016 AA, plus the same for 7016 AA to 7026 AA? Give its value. 21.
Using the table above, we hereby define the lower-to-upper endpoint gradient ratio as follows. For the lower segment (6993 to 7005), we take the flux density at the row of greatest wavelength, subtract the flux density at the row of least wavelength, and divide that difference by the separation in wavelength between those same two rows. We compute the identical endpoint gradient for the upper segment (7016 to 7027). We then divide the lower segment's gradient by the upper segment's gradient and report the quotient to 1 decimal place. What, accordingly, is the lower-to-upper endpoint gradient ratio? -5.8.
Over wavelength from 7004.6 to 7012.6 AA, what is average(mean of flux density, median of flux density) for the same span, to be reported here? 18.8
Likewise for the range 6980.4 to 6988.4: 20.6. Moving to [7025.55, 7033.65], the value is 20.2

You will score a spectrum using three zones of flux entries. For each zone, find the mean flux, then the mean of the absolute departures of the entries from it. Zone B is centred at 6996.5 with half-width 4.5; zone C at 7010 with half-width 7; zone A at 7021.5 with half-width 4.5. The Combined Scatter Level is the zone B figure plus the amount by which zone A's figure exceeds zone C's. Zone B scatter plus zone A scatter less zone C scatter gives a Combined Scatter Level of 2.0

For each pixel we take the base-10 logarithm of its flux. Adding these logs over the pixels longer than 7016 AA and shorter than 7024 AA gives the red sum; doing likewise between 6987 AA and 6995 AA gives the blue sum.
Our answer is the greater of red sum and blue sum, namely 6.59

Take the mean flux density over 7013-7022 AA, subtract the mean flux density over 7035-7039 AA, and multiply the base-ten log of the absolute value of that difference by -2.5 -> 0.0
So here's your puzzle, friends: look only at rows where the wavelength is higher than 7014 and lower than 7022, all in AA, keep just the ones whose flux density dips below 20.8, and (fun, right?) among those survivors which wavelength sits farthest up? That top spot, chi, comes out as 7021.51 AA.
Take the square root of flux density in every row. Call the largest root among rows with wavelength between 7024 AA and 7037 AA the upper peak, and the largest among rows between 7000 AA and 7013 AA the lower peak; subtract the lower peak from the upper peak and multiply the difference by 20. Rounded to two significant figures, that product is 2.8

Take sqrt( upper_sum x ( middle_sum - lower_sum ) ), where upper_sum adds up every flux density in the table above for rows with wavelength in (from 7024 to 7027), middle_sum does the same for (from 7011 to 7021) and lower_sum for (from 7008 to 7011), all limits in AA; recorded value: 60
